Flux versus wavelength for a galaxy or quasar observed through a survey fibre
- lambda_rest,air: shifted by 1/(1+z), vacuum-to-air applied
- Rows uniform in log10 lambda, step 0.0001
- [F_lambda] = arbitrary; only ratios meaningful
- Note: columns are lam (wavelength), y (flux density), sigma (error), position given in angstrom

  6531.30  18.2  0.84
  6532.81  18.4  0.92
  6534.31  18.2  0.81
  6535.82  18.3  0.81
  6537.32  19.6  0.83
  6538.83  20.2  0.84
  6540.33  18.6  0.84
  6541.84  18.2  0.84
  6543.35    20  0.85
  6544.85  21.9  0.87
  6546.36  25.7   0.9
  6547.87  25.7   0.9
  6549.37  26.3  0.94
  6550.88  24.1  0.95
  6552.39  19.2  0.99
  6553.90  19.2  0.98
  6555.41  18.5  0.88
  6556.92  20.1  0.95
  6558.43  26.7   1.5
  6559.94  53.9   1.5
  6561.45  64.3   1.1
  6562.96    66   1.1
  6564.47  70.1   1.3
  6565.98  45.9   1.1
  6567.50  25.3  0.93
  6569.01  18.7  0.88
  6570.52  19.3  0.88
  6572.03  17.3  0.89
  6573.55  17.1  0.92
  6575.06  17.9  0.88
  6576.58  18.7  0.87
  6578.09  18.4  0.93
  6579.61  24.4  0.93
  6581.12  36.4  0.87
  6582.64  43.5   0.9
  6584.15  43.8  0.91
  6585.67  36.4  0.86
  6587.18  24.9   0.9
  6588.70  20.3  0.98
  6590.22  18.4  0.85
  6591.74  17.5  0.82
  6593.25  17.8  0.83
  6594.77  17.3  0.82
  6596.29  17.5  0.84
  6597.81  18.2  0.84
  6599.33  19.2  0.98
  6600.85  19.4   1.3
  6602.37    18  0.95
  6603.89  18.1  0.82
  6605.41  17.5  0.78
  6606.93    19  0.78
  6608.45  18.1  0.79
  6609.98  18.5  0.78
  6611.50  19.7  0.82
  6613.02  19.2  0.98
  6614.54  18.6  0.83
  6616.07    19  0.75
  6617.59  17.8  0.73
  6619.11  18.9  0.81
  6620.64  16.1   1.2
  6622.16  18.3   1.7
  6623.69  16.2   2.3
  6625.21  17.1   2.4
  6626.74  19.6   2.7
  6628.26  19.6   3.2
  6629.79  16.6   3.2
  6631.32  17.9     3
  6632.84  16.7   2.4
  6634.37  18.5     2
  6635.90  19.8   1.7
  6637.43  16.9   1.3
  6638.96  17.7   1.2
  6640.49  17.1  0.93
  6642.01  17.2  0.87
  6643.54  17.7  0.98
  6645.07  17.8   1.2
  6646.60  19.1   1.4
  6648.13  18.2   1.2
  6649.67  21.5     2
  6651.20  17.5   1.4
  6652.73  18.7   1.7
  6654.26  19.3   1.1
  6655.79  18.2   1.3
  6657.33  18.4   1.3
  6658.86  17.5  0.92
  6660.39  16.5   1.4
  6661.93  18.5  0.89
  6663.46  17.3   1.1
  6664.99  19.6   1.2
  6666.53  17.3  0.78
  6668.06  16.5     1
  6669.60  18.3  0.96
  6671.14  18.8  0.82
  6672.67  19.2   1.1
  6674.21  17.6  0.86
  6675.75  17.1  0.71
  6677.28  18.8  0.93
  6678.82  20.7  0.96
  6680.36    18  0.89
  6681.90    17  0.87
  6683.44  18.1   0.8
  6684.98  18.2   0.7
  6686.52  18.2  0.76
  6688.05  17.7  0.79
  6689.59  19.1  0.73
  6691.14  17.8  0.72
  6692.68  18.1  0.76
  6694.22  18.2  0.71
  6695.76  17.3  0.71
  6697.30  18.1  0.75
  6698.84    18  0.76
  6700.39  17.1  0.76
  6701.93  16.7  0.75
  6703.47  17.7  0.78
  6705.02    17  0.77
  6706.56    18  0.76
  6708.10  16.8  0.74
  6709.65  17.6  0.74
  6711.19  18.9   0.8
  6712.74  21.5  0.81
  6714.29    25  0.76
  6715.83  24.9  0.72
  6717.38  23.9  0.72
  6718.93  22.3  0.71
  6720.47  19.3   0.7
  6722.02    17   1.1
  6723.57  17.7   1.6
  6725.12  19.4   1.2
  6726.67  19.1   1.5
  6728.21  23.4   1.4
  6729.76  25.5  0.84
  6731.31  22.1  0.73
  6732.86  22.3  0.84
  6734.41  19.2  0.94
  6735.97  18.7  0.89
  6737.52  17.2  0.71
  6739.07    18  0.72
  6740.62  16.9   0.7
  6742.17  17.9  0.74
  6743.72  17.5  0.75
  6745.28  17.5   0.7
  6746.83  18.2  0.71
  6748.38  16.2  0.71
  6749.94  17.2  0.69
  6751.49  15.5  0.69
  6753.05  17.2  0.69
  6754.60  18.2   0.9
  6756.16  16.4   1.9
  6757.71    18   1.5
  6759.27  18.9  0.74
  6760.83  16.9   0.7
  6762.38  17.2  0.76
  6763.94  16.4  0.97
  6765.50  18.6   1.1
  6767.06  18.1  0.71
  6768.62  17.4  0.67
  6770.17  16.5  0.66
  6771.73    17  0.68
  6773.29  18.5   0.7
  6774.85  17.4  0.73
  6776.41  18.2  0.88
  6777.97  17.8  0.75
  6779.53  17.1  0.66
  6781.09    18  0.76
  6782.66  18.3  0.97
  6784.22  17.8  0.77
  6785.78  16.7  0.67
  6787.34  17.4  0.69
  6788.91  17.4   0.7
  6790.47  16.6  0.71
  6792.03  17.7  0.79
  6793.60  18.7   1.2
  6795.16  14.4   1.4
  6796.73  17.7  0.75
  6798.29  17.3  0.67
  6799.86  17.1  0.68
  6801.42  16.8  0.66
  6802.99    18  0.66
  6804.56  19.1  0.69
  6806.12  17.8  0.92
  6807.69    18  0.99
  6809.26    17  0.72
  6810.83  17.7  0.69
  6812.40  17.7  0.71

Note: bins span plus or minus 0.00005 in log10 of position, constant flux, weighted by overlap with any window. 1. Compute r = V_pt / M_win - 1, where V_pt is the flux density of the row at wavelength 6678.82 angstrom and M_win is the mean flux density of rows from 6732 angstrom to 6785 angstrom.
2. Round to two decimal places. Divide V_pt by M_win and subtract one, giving 0.17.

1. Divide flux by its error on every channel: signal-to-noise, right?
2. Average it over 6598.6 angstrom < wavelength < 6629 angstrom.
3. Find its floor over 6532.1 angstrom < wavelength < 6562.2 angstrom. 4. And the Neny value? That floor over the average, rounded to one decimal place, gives 1.0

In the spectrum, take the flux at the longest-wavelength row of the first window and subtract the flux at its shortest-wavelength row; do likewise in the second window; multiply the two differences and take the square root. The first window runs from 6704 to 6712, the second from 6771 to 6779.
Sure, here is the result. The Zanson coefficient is 1.2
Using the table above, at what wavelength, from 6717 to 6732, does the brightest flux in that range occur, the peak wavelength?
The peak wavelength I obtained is 6729.76 angstrom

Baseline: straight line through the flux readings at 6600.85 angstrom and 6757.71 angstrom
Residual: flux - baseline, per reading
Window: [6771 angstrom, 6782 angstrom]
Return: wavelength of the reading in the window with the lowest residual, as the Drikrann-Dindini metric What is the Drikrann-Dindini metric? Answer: 6771.73 angstrom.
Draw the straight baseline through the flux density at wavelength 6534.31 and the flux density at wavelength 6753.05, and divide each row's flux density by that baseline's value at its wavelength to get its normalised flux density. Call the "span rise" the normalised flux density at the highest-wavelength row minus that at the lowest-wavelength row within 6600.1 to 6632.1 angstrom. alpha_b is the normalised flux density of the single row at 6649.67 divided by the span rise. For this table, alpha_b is -16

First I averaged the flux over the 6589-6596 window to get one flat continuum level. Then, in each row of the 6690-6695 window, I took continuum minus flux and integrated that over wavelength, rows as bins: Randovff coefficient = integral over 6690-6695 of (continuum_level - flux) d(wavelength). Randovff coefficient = -1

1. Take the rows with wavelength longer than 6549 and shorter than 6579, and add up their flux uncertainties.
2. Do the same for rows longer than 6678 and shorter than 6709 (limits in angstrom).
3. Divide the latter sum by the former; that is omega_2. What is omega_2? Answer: 0.76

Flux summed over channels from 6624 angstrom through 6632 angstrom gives 91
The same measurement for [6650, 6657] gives 74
